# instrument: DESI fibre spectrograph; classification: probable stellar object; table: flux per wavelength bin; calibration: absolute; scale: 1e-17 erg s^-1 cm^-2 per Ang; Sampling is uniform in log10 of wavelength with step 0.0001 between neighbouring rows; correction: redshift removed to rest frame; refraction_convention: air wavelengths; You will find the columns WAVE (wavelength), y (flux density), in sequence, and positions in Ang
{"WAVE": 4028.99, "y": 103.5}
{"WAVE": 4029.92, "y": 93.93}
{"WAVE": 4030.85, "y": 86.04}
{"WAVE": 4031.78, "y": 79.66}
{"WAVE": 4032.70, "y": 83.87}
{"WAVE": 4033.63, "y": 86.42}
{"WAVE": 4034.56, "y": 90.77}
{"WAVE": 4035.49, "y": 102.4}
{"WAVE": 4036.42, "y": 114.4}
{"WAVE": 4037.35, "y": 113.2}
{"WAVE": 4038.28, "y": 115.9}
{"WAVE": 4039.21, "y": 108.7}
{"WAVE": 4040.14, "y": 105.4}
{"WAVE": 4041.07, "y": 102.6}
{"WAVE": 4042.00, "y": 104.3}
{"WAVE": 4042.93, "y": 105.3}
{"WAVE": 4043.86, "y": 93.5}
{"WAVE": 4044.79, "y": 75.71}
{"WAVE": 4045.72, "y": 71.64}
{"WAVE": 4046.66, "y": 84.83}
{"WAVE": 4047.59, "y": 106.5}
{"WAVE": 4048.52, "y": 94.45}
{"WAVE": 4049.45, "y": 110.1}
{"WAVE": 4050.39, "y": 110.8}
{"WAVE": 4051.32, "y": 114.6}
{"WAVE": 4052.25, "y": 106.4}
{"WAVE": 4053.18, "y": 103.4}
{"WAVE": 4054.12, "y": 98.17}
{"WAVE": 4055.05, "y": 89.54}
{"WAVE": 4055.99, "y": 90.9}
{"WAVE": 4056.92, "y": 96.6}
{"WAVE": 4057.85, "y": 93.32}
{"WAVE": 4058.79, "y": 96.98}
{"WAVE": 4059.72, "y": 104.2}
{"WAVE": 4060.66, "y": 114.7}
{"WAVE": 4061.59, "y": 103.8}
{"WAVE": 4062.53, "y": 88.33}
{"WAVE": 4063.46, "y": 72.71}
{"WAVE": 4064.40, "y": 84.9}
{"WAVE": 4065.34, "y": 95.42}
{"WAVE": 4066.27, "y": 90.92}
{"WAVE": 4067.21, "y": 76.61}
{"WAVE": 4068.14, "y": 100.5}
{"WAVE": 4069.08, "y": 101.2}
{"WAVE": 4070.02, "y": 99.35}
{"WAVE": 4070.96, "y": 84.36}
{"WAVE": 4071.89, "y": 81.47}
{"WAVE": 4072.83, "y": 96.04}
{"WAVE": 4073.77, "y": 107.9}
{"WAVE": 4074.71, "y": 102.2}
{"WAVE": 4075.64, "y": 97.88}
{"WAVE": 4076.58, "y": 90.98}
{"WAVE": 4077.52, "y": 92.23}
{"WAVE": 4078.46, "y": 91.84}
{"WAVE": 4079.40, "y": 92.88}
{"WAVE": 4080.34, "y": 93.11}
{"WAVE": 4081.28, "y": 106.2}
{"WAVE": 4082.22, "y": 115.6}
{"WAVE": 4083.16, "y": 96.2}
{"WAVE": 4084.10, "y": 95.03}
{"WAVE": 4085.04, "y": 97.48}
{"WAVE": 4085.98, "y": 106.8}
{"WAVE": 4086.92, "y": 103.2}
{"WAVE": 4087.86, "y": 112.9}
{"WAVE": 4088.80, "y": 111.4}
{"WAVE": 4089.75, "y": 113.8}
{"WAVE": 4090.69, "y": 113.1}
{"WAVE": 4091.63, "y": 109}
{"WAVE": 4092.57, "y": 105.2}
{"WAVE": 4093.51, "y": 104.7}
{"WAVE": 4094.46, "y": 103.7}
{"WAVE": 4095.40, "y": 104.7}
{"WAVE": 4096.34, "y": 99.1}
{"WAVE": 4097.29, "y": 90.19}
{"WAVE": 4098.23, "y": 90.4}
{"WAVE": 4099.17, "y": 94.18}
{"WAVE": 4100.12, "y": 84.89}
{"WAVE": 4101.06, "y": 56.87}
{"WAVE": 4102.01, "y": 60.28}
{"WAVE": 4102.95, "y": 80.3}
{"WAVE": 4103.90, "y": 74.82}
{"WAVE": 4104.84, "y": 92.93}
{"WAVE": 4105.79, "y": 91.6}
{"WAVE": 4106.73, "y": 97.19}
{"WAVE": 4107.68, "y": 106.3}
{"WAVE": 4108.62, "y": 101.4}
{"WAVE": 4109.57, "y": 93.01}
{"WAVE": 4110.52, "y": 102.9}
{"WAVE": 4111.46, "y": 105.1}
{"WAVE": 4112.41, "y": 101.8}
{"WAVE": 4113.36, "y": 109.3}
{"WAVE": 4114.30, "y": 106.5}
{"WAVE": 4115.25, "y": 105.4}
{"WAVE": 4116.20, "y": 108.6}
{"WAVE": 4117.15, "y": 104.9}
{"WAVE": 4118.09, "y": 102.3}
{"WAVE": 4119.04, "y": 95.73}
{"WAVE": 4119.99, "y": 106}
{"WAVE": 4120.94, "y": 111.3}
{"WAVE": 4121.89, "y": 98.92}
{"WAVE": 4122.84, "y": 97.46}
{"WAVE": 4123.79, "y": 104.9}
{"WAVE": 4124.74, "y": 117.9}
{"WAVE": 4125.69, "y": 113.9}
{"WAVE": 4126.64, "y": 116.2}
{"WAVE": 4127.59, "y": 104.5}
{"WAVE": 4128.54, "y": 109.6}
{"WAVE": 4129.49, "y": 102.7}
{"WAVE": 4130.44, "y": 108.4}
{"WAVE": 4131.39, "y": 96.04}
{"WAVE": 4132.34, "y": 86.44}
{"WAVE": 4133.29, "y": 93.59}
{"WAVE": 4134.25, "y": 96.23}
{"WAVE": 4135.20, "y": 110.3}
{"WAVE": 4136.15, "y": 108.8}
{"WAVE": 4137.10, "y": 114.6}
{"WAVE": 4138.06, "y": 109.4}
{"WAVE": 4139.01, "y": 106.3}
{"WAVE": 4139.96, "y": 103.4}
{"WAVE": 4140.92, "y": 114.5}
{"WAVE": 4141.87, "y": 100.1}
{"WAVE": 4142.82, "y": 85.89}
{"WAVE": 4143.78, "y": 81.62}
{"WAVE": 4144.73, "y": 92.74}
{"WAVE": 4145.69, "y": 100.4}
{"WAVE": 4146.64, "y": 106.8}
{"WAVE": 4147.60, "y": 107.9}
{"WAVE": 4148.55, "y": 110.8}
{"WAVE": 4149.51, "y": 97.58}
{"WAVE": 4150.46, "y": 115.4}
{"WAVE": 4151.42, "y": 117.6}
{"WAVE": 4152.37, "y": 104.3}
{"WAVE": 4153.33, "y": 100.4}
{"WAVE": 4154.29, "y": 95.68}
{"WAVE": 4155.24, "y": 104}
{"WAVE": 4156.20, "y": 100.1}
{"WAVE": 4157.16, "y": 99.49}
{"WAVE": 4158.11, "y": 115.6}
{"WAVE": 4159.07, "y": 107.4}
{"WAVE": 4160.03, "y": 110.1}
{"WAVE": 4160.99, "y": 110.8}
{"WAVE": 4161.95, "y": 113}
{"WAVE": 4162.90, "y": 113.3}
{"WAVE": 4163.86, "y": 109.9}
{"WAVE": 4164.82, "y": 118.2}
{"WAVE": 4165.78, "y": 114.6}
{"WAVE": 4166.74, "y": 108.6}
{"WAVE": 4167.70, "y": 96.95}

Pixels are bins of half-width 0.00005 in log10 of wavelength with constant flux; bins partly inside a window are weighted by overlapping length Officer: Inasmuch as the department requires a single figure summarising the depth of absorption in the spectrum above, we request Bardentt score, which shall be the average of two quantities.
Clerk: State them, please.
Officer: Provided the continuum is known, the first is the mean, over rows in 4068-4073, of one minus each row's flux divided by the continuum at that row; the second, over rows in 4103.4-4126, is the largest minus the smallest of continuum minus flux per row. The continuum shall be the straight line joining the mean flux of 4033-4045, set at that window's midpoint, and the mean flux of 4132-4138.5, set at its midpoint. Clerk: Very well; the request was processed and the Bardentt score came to 21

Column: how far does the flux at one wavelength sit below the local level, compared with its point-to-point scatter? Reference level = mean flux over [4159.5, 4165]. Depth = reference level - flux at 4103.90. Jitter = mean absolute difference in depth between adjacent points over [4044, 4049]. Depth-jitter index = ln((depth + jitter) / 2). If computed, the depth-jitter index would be 3.2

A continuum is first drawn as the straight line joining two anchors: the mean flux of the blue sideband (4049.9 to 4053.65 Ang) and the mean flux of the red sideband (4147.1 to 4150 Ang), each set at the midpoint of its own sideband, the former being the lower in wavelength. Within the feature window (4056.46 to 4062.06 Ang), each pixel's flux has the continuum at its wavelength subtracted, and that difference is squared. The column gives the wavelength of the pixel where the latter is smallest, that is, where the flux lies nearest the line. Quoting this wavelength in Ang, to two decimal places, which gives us 4059.72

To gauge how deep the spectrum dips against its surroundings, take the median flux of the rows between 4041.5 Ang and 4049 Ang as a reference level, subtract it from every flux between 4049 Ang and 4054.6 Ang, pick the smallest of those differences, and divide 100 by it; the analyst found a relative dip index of 24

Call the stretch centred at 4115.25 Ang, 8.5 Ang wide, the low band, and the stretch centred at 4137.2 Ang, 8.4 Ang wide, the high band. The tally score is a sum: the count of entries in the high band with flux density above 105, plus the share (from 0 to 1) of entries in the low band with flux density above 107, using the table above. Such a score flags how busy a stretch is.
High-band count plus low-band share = 6.2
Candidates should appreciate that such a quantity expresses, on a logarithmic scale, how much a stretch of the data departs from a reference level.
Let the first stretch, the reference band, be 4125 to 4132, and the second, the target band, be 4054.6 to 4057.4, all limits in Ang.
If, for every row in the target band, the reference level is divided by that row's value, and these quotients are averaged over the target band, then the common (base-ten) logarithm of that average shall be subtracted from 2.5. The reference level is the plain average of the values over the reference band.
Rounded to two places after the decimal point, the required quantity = 2.43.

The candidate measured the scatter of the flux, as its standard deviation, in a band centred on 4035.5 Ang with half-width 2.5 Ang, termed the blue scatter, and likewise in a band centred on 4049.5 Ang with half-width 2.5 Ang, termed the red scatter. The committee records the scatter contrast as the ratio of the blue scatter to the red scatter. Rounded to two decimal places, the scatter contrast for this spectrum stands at 1.64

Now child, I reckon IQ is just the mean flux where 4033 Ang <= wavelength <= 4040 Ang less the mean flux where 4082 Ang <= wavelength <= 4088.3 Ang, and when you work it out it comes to 1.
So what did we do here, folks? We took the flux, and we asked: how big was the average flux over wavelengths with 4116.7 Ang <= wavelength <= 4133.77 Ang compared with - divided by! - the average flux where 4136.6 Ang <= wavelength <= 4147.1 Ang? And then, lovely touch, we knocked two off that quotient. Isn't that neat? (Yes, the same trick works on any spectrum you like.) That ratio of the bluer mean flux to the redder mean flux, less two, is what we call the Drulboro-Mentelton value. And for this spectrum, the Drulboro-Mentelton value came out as -0.98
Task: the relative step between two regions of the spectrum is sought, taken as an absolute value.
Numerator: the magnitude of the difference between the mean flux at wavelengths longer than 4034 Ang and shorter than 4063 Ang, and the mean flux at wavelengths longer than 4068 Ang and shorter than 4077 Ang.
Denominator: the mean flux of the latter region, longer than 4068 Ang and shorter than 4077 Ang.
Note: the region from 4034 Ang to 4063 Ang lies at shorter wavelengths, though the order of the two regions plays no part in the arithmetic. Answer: 0.04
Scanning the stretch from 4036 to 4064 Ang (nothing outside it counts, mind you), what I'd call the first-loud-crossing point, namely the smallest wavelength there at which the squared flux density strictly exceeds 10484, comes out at 4036.42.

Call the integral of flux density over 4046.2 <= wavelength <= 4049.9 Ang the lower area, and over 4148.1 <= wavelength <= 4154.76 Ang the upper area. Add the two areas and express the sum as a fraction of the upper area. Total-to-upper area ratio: 1.52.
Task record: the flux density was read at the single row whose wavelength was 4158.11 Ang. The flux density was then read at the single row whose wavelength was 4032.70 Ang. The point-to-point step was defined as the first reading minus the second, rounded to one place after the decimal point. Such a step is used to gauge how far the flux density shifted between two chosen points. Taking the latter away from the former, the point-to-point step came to 31.7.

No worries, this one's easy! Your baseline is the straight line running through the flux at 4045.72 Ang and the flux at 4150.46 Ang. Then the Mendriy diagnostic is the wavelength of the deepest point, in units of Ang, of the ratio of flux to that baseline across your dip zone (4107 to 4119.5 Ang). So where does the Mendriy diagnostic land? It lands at 4119.04 Ang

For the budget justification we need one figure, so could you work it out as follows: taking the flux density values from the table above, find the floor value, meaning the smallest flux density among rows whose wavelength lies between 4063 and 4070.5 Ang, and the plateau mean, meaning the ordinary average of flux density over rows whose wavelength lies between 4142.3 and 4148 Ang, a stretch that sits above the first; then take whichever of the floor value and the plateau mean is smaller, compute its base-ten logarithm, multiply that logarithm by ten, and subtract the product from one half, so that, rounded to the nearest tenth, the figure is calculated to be -18.1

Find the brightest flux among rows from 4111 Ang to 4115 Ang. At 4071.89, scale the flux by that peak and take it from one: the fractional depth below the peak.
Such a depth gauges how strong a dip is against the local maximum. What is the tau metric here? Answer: 0.25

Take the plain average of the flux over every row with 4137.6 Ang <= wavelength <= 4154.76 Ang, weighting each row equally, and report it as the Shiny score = 103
